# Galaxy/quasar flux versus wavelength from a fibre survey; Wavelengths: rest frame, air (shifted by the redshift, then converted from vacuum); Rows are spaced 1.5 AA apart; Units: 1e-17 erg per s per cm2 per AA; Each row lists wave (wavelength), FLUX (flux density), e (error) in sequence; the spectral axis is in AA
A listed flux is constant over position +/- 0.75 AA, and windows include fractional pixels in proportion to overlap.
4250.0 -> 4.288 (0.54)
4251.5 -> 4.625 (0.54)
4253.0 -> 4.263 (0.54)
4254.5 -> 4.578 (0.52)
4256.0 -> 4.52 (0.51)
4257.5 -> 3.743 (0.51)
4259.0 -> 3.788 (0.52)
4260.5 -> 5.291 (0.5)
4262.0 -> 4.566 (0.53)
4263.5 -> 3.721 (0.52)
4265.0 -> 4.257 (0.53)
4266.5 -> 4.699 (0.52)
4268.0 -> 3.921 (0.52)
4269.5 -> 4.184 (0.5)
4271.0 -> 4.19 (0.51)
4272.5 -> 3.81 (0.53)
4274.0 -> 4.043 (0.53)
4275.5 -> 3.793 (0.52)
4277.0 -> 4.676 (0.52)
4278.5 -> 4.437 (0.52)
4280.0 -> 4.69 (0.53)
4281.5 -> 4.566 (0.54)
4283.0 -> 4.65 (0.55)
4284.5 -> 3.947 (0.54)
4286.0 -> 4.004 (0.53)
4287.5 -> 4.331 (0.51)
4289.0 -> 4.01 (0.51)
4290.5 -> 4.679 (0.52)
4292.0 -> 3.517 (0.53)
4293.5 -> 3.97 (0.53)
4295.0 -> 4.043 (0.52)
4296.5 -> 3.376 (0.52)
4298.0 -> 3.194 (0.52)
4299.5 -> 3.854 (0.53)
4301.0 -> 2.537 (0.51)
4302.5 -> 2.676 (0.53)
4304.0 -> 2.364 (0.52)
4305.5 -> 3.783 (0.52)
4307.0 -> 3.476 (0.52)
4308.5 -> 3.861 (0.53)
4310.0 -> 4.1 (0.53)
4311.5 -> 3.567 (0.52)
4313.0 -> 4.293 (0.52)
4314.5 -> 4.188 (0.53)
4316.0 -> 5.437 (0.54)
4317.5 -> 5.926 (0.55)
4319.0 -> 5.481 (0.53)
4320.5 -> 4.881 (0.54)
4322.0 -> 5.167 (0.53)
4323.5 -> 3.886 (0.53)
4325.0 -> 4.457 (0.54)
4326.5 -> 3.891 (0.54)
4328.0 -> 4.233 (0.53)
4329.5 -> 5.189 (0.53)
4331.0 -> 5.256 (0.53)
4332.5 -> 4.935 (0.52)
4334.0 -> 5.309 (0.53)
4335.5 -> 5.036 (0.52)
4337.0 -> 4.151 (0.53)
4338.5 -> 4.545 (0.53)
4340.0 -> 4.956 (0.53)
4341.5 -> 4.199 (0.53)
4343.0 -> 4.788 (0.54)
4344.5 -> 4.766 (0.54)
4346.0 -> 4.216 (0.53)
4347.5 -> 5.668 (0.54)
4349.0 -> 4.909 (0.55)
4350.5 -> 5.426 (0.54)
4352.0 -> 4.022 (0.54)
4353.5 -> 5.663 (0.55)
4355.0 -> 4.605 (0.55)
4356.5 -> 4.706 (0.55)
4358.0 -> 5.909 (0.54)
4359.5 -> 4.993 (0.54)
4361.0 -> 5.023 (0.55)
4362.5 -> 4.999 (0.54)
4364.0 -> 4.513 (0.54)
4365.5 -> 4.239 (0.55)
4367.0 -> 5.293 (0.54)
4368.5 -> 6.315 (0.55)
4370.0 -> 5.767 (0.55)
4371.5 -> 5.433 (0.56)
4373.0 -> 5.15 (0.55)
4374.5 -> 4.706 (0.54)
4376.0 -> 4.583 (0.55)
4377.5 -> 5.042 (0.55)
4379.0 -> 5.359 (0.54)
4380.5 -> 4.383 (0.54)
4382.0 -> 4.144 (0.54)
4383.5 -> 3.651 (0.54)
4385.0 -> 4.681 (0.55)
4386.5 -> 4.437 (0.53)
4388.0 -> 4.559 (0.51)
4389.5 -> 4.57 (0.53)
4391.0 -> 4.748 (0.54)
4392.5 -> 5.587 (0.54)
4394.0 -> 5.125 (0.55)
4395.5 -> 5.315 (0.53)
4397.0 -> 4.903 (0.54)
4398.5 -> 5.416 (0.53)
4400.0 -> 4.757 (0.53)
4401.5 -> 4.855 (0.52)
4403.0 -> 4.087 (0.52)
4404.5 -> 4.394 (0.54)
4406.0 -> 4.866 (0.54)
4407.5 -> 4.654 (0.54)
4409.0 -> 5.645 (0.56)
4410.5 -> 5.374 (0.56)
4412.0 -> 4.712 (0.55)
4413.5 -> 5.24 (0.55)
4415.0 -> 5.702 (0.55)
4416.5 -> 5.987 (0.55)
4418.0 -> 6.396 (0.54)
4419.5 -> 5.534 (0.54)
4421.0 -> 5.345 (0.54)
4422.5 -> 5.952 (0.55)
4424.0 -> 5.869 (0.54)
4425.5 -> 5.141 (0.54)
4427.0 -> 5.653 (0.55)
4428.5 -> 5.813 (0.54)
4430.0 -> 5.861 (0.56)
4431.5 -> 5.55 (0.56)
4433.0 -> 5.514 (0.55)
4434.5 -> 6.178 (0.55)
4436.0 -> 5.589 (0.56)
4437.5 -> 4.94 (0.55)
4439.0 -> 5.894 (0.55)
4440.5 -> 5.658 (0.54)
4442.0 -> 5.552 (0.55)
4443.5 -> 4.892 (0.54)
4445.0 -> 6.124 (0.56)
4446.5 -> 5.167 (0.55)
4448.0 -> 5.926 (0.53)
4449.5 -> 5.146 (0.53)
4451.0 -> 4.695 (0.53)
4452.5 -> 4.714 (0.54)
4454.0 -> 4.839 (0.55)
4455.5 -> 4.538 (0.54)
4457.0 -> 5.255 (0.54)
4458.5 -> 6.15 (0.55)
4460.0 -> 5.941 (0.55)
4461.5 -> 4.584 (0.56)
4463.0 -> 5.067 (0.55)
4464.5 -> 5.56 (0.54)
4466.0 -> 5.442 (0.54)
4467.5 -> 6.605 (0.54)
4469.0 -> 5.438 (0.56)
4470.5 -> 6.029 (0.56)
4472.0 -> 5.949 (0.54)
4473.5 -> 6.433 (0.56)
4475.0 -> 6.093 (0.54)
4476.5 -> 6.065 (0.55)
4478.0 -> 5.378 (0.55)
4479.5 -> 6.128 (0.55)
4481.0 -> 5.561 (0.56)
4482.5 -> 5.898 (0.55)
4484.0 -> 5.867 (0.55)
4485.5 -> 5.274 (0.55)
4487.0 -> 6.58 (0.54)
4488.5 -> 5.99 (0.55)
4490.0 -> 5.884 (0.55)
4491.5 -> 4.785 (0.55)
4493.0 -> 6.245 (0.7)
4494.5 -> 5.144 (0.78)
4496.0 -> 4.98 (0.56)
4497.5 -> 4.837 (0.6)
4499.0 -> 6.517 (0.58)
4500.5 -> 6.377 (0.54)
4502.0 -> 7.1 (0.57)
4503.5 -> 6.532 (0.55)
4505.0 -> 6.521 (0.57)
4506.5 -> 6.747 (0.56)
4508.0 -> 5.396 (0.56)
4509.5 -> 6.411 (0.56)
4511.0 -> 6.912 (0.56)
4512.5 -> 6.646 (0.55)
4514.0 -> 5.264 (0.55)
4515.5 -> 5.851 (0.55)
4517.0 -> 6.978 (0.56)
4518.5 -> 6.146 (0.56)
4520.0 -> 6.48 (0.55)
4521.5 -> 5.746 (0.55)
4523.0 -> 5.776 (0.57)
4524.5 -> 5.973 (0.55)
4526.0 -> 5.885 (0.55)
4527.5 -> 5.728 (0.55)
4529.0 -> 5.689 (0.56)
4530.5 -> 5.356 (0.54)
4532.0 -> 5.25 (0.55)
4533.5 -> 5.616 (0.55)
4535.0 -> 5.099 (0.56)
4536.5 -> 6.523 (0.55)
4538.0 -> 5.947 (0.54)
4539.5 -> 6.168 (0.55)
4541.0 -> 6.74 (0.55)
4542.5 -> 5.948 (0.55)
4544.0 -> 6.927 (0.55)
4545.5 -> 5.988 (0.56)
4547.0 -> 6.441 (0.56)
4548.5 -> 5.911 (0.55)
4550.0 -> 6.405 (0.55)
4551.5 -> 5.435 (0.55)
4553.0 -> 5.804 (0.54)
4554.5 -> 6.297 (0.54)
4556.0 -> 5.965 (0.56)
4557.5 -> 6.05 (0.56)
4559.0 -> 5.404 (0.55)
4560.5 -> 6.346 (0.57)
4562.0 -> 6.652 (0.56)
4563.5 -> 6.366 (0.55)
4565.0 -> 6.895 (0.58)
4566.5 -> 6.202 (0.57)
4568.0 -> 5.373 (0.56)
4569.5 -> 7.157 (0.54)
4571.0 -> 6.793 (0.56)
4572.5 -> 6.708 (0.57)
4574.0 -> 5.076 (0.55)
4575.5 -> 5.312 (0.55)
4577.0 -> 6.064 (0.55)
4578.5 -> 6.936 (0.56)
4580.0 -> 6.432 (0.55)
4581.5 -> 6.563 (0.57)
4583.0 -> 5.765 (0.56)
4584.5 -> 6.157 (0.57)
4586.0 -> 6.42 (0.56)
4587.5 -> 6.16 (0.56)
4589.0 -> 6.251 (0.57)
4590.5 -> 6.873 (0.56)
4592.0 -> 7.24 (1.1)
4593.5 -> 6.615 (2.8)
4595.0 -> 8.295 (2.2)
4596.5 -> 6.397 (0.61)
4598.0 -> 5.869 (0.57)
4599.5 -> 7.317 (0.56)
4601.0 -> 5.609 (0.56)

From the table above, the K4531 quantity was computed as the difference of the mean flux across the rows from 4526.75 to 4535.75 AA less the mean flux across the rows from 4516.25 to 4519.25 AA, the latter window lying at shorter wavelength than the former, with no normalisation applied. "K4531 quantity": -1.1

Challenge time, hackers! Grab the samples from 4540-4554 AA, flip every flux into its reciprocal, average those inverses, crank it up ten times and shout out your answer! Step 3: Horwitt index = 1.6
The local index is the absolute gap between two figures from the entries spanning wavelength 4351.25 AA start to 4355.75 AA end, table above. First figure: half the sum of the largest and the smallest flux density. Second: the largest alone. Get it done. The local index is 0.82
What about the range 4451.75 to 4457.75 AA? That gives 0.36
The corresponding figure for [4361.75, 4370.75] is 1.04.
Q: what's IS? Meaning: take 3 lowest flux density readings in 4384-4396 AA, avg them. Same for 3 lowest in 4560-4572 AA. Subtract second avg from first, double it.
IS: -2.9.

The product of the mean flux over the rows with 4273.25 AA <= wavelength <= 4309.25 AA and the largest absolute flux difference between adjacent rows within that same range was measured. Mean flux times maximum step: 5.5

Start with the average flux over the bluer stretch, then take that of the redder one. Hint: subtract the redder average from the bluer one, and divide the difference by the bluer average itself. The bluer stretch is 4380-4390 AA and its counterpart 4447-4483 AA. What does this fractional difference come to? -0.28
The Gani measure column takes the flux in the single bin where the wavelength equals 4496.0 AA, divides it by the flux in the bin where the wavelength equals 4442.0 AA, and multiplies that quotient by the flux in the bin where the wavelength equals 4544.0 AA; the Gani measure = 6.2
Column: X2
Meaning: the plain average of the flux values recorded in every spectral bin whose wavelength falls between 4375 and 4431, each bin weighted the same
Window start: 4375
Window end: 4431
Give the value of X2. 5.1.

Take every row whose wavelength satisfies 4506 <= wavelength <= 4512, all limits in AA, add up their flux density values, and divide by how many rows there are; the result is 6.4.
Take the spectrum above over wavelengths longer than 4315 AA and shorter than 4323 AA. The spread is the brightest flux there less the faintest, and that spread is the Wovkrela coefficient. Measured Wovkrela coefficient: 1.0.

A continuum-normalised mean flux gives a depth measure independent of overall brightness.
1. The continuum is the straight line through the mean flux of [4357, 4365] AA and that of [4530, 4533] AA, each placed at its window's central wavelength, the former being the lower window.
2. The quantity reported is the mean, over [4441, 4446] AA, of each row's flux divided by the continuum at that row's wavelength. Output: 1.06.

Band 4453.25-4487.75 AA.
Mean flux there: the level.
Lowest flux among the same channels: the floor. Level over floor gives 1.25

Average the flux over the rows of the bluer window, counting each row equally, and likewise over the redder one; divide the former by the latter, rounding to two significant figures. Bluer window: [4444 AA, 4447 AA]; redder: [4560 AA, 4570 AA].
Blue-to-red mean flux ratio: 0.88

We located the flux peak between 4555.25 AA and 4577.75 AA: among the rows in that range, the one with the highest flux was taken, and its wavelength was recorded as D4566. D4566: 4569.5 AA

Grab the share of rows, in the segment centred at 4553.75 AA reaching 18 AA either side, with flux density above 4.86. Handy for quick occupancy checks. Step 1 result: 1.0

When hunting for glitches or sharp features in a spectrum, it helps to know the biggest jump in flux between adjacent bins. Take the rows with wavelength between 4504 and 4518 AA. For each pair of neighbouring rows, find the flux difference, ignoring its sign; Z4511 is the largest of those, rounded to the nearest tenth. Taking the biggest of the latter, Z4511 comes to 1.4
